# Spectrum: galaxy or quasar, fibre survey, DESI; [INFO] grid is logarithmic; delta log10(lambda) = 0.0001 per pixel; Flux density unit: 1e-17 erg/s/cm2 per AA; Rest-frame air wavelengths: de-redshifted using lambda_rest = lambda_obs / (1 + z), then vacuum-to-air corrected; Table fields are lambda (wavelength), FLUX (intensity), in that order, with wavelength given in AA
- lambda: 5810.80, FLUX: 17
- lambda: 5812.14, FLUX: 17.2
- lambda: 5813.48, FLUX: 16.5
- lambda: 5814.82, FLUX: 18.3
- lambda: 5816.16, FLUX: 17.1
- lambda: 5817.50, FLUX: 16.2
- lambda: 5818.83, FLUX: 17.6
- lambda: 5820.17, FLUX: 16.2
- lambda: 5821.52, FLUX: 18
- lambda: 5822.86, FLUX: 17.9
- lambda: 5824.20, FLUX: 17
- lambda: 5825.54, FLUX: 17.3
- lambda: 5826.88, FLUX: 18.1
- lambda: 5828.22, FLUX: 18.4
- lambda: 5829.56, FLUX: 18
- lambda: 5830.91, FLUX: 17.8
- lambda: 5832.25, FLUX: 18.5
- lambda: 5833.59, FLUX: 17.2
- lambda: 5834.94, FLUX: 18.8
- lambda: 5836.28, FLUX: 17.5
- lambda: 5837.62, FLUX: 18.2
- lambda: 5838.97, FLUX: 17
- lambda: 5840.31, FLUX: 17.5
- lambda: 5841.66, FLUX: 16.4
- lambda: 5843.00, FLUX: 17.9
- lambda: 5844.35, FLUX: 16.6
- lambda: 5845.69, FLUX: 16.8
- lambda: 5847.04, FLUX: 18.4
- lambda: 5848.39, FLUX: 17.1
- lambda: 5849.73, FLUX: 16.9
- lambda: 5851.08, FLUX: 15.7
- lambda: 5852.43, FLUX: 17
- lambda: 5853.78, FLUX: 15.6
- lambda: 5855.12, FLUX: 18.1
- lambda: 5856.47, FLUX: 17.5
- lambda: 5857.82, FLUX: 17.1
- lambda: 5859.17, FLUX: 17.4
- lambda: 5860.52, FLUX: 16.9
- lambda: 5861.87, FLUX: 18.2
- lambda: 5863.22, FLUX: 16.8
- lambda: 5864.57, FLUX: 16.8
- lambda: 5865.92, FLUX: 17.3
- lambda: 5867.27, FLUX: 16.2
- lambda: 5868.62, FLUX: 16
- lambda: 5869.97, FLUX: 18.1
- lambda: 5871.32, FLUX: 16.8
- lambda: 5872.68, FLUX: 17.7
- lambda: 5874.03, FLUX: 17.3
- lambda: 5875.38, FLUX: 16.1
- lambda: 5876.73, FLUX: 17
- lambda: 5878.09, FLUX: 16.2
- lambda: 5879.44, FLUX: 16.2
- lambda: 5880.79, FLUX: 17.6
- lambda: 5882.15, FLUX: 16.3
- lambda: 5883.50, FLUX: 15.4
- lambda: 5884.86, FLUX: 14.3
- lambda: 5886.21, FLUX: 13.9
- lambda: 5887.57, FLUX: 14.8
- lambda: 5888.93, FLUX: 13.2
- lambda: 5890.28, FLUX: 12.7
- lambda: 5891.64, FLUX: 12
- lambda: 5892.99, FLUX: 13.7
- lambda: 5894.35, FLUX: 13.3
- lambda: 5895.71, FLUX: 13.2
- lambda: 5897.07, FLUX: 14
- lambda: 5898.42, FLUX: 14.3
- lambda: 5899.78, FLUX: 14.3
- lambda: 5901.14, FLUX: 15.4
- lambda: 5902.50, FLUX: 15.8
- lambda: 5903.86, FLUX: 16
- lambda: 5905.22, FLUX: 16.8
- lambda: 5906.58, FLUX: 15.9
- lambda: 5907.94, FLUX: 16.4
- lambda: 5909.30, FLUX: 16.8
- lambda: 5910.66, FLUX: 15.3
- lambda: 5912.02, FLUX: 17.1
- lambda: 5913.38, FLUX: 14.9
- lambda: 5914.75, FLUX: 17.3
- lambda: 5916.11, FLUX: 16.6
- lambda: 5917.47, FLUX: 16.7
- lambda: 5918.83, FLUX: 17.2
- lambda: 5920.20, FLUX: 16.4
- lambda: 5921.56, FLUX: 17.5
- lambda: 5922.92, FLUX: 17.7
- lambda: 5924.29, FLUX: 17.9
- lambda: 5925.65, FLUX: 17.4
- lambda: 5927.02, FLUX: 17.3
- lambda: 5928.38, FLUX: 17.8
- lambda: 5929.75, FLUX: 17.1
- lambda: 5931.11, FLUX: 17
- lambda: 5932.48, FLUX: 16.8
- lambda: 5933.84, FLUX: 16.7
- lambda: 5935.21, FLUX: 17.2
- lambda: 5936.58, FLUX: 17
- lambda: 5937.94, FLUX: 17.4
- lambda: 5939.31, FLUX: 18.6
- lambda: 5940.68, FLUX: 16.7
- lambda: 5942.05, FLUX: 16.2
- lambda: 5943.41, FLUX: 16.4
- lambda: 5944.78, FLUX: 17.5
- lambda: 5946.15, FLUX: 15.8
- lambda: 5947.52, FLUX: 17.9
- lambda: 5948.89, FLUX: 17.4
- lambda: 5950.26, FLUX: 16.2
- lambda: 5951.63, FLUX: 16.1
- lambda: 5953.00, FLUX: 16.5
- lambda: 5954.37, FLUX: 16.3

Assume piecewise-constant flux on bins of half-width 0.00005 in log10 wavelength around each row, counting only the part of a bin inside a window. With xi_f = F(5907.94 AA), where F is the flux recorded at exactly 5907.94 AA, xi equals 16.4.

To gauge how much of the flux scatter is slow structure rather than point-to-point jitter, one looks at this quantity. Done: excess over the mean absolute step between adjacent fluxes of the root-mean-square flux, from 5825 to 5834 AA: 17.3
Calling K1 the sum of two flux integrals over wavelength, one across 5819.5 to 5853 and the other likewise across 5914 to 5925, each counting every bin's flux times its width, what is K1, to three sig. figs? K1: 773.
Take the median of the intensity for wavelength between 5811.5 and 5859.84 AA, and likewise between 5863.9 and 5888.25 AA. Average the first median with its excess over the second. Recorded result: 9.2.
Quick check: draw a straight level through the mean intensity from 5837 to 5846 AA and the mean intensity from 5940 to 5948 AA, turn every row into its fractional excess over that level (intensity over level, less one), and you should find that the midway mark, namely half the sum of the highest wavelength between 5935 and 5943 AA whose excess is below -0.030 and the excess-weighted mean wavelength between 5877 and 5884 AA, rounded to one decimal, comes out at 5911.7 AA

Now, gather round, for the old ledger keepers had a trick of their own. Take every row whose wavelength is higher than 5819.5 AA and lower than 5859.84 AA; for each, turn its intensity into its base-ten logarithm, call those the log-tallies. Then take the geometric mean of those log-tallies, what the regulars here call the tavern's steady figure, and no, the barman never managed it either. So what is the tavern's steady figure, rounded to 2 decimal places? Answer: 1.24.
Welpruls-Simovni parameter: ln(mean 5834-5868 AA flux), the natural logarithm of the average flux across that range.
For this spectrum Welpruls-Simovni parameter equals 2.84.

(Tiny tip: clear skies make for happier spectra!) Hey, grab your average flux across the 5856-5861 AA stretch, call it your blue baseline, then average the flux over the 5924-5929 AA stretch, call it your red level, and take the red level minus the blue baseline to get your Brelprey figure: 0.4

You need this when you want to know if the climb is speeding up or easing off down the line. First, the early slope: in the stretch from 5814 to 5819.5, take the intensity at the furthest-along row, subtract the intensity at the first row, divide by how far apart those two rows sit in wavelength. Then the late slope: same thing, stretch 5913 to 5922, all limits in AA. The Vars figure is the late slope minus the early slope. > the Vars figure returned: 0.49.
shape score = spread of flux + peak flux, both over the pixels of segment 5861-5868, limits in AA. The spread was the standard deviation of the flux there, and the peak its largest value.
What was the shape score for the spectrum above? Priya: 18.9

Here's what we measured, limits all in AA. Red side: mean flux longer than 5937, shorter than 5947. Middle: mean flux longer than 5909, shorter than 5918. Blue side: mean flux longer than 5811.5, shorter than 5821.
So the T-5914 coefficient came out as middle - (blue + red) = -17.6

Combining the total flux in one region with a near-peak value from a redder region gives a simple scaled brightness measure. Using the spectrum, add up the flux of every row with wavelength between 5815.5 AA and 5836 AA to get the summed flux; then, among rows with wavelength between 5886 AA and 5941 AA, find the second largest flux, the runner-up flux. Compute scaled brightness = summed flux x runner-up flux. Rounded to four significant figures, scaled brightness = 4727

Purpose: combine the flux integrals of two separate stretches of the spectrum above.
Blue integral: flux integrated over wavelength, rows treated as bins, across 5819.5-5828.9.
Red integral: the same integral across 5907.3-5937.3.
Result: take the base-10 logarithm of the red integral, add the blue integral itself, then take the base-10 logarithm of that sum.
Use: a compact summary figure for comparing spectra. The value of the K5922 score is 2.2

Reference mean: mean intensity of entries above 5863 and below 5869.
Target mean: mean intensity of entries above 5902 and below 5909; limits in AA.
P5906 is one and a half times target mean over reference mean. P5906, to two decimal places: 1.46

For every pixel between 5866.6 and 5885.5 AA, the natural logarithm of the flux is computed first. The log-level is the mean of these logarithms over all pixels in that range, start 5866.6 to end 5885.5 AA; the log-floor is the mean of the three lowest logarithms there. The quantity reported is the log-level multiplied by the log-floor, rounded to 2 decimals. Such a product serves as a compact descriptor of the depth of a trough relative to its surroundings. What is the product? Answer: 7.63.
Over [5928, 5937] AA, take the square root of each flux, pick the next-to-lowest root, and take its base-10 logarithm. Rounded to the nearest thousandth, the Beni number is 0.613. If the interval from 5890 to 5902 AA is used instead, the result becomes 0.552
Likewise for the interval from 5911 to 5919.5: 0.610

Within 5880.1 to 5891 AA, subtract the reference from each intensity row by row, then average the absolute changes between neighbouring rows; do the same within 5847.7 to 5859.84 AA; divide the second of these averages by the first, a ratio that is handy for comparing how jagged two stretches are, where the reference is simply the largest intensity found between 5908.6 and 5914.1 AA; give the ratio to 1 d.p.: 1.0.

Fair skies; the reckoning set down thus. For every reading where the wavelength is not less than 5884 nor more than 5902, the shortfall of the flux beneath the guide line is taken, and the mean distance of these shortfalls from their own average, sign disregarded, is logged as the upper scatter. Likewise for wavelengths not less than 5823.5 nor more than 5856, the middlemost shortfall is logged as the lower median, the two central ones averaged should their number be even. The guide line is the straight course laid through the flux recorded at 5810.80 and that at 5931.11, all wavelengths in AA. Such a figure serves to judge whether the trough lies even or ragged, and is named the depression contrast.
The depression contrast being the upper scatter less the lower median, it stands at 1.1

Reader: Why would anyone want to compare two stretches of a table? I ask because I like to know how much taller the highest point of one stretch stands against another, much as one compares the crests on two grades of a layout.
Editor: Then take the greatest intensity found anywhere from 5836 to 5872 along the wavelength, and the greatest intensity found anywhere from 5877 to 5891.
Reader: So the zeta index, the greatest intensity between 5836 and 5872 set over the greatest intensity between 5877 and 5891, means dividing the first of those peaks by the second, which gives 1.05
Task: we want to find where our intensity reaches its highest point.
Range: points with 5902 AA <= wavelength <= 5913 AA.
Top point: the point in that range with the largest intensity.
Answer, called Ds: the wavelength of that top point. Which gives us 5912.02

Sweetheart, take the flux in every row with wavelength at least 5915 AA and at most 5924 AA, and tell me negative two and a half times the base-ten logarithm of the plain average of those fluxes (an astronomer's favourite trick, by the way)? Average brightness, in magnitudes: -3.08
